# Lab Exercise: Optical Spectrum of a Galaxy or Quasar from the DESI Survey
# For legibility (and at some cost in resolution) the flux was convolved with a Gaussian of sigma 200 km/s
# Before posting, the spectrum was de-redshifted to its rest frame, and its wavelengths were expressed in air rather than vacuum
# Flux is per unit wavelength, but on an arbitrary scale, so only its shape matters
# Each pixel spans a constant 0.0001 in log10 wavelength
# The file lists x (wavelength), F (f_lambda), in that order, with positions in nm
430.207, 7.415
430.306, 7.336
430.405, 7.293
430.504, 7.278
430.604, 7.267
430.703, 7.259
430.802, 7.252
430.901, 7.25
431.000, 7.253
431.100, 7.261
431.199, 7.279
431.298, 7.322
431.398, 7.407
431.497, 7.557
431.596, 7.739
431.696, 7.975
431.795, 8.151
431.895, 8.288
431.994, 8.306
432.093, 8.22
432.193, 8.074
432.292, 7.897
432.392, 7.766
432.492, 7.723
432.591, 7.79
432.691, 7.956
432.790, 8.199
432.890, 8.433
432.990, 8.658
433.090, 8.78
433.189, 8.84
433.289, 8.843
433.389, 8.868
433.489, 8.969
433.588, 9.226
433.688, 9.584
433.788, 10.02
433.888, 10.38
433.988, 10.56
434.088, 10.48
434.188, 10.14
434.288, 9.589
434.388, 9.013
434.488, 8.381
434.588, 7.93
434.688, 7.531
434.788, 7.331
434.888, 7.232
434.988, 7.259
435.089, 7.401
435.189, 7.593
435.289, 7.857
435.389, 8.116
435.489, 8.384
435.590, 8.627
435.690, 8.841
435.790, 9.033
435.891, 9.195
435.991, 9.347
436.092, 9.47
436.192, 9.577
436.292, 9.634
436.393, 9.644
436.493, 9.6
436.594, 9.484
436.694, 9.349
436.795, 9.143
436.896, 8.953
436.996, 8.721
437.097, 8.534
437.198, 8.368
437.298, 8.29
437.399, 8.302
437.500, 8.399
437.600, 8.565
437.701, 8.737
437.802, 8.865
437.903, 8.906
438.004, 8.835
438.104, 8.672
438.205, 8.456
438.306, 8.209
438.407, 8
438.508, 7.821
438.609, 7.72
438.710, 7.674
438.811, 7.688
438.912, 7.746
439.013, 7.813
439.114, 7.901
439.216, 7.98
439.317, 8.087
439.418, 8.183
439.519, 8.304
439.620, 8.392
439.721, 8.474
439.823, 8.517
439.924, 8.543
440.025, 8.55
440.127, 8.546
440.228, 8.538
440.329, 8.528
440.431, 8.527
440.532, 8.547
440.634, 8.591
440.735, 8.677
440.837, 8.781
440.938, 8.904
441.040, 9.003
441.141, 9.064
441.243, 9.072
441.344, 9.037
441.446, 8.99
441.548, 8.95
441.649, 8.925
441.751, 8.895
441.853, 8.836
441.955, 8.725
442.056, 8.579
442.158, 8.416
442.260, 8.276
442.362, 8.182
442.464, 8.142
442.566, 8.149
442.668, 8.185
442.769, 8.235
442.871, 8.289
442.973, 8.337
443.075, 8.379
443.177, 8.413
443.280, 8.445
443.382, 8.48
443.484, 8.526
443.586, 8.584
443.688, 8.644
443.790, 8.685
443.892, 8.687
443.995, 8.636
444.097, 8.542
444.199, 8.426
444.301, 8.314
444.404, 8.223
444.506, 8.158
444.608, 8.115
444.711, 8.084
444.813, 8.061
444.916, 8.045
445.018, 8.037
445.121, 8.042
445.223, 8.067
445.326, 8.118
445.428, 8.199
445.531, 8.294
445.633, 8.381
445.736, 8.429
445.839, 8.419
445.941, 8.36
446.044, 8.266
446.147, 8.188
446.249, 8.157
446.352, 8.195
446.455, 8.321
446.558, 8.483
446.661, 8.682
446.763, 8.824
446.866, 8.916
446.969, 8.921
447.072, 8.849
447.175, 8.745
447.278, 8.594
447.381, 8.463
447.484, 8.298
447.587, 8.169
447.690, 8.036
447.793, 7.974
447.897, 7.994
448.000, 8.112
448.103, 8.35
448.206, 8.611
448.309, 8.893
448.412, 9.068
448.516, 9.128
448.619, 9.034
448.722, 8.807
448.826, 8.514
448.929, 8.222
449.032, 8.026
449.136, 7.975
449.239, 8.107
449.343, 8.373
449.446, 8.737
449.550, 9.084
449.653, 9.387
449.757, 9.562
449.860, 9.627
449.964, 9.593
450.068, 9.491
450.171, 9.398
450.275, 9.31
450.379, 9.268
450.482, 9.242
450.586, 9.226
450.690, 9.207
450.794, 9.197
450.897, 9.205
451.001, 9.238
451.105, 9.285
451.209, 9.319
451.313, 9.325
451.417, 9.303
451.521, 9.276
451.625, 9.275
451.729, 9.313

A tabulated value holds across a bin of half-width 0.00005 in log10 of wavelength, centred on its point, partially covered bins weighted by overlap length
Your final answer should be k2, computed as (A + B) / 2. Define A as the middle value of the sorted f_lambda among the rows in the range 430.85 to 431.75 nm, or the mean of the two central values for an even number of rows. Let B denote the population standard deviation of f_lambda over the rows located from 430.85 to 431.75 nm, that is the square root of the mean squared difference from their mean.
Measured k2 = 3.78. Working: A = 7.3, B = 0.24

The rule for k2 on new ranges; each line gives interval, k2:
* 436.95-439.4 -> 4.35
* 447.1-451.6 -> 4.80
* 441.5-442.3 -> 4.51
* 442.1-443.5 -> 4.22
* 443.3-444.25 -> 4.34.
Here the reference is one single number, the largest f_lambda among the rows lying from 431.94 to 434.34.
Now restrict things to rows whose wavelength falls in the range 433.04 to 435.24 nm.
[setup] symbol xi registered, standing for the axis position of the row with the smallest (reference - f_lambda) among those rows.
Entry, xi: 433.988 nm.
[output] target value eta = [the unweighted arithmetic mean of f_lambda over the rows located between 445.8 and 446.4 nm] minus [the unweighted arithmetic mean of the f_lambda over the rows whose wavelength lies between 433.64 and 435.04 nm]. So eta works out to -0.7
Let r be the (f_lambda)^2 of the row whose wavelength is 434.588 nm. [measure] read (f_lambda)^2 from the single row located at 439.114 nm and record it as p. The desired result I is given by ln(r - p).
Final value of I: -0.8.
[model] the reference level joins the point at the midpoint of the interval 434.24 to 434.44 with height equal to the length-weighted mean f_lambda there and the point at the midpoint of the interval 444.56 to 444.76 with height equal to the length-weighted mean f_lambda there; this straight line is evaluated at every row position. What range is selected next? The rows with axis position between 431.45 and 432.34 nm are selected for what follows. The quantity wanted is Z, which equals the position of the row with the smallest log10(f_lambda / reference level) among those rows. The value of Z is 431.497 nm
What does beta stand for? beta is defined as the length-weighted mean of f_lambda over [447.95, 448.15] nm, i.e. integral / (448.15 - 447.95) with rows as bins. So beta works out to 8.2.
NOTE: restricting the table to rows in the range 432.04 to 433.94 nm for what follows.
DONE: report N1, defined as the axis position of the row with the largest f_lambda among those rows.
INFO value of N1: 433.888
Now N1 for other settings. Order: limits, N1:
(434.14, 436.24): 434.188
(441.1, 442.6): 441.243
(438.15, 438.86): 438.205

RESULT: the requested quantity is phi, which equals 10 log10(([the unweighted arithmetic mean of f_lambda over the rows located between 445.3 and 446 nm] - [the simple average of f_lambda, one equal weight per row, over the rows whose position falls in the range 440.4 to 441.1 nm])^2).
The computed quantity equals -7.9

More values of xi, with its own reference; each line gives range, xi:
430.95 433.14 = 433.090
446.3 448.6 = 448.516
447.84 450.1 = 449.860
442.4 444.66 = 443.892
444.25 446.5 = 445.736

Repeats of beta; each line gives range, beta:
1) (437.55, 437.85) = 8.7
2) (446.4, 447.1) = 8.7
